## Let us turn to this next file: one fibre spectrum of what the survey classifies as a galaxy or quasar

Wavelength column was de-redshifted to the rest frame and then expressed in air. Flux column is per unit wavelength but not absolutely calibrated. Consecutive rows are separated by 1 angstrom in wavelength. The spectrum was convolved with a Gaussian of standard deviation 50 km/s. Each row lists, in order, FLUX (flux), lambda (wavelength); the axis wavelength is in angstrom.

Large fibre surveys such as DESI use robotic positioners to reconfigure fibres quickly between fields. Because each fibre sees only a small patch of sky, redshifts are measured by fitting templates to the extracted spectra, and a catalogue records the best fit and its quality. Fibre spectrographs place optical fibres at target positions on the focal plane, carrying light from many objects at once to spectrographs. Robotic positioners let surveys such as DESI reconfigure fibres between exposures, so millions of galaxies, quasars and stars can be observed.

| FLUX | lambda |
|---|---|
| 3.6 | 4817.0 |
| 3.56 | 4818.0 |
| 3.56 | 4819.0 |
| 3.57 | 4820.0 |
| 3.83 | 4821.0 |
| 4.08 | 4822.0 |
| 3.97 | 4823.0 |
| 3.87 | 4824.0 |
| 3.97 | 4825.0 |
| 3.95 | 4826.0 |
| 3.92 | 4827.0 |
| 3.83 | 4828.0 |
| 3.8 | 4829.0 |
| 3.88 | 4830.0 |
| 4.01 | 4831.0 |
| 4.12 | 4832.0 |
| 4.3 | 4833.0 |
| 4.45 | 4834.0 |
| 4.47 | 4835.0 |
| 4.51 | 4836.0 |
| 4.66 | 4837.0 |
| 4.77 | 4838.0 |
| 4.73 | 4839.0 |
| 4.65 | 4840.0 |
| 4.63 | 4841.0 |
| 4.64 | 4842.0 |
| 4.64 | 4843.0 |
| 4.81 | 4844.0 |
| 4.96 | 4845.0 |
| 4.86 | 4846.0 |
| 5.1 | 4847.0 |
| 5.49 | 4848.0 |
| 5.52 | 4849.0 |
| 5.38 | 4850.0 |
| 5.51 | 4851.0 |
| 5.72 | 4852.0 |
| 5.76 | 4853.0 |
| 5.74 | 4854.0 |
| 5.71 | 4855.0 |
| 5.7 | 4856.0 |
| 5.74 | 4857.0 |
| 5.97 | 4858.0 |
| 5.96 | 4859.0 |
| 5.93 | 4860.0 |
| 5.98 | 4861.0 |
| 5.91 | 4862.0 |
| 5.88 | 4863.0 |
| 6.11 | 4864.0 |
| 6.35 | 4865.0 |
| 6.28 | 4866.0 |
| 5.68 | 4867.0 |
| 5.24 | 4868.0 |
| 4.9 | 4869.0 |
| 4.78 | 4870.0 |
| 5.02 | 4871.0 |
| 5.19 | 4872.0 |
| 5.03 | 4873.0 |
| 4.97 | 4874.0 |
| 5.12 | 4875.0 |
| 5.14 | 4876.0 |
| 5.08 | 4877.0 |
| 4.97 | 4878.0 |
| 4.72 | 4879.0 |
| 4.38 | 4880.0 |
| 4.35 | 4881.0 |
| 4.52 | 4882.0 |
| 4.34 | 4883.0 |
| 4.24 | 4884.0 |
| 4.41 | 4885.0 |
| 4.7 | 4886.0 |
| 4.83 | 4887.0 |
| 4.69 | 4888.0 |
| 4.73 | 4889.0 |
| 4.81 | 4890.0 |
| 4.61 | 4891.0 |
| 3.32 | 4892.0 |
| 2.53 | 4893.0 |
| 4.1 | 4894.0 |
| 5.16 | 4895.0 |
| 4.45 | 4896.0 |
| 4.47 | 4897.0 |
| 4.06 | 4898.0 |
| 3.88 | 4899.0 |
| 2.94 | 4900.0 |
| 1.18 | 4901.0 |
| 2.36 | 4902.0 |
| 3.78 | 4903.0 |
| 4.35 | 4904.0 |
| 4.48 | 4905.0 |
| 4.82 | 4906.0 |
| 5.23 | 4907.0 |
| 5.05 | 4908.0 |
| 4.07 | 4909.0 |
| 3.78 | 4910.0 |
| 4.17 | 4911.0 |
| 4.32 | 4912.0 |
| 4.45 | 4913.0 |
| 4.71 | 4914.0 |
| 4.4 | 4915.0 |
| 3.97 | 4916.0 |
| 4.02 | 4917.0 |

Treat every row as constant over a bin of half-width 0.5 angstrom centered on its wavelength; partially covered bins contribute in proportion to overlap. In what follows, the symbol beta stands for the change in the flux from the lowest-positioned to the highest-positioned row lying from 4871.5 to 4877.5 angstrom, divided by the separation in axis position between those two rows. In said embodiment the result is -0.022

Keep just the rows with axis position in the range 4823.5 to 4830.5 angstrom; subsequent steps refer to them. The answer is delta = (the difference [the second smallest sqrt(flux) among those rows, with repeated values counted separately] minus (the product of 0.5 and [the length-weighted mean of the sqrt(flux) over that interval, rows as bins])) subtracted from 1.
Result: 0.03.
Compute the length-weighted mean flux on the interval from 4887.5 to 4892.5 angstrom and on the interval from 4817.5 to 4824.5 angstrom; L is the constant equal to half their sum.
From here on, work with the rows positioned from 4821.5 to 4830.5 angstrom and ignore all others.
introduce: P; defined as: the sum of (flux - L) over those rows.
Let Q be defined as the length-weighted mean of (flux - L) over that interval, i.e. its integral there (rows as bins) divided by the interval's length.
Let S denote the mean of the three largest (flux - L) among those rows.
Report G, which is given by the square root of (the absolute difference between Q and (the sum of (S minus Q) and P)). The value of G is 1.2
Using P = -2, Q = -0.2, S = -0.10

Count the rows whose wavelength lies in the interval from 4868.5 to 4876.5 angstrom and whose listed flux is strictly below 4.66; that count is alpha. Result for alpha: 0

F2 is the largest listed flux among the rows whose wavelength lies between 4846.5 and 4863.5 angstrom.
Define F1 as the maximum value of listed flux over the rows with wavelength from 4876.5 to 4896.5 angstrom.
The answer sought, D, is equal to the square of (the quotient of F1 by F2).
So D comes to 0.7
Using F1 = 5.16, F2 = 5.98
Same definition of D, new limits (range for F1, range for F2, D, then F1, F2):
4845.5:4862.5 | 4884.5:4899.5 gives 1.3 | 5.98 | 5.16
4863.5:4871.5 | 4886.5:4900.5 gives 1.5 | 6.35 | 5.16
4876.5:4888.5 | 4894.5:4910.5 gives 0.9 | 5.08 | 5.23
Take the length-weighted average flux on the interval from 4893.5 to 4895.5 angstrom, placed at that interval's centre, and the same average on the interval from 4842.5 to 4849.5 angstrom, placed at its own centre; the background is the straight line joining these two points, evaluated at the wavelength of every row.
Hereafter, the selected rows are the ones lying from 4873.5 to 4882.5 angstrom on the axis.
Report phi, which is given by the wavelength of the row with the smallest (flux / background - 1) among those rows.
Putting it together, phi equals 4881.0 angstrom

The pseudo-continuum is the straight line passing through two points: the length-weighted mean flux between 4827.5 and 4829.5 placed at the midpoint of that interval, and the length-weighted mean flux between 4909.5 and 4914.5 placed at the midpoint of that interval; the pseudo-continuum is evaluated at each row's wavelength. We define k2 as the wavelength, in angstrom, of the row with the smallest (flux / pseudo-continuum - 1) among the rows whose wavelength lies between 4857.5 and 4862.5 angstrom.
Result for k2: 4862.0 angstrom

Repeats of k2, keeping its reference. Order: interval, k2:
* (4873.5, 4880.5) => 4880.0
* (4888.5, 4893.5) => 4893.0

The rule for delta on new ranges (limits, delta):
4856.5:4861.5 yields -0.22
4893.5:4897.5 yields -0.04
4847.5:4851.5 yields -0.17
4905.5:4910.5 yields 0.05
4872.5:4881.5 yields 0.01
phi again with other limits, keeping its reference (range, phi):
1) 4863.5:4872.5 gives 4870.0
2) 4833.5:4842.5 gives 4834.0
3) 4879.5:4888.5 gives 4884.0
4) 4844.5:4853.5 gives 4846.0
